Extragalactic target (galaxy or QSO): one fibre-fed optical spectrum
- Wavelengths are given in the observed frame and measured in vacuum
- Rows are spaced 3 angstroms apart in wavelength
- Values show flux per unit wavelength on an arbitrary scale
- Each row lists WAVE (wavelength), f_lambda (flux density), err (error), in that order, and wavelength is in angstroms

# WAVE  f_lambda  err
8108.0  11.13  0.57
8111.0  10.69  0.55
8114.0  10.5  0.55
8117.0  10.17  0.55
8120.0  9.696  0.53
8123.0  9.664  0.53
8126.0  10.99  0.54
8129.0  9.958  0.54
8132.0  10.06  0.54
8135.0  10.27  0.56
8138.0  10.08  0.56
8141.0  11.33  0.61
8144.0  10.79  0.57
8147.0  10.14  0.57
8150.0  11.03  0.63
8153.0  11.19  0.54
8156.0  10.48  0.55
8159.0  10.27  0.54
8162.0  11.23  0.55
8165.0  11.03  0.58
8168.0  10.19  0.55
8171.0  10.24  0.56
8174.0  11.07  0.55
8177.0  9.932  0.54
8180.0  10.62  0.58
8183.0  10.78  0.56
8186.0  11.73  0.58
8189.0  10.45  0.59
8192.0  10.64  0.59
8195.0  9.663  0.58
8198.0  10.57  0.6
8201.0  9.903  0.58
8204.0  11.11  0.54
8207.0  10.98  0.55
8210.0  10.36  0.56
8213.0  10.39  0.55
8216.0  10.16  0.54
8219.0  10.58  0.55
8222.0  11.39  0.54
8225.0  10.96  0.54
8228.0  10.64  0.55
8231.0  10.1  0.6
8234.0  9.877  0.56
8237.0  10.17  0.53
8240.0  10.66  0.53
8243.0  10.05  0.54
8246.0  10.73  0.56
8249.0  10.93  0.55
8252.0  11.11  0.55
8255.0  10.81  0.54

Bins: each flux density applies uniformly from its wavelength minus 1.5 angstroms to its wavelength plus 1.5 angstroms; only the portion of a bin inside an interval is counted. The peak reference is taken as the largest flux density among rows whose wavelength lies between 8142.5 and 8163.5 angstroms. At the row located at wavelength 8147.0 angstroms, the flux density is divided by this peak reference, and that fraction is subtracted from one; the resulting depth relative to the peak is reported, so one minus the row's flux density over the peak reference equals 0.097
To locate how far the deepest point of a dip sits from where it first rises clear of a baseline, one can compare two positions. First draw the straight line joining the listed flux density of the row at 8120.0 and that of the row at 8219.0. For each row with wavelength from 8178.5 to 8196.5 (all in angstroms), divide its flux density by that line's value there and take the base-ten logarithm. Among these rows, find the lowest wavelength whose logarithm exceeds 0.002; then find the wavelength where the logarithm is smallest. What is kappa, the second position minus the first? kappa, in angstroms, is 15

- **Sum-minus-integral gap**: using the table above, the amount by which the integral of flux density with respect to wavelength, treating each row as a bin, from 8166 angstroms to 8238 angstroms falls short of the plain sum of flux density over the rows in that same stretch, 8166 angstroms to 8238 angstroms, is -505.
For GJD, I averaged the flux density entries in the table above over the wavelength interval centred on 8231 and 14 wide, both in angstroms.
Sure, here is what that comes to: 10.3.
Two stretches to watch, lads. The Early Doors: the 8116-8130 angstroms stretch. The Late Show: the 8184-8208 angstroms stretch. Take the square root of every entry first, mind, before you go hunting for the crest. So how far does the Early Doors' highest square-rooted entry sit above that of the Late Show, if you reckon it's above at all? -0.11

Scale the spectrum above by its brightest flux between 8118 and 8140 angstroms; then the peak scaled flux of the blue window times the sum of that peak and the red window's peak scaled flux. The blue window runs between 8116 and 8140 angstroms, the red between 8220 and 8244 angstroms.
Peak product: 2.04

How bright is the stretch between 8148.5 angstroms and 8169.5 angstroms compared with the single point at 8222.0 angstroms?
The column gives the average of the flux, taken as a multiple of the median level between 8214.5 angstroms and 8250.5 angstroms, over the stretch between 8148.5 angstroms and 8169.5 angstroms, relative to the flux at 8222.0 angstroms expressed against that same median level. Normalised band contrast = 0.946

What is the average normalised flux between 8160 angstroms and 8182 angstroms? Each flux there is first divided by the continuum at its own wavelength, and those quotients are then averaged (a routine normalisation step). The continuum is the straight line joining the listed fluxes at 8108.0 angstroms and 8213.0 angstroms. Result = 0.993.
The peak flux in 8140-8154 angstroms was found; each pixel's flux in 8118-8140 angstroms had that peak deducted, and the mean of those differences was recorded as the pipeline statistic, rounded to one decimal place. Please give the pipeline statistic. -1.2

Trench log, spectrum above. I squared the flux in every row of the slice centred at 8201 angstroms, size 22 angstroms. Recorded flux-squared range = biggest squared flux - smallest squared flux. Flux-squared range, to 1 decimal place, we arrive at 30.1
